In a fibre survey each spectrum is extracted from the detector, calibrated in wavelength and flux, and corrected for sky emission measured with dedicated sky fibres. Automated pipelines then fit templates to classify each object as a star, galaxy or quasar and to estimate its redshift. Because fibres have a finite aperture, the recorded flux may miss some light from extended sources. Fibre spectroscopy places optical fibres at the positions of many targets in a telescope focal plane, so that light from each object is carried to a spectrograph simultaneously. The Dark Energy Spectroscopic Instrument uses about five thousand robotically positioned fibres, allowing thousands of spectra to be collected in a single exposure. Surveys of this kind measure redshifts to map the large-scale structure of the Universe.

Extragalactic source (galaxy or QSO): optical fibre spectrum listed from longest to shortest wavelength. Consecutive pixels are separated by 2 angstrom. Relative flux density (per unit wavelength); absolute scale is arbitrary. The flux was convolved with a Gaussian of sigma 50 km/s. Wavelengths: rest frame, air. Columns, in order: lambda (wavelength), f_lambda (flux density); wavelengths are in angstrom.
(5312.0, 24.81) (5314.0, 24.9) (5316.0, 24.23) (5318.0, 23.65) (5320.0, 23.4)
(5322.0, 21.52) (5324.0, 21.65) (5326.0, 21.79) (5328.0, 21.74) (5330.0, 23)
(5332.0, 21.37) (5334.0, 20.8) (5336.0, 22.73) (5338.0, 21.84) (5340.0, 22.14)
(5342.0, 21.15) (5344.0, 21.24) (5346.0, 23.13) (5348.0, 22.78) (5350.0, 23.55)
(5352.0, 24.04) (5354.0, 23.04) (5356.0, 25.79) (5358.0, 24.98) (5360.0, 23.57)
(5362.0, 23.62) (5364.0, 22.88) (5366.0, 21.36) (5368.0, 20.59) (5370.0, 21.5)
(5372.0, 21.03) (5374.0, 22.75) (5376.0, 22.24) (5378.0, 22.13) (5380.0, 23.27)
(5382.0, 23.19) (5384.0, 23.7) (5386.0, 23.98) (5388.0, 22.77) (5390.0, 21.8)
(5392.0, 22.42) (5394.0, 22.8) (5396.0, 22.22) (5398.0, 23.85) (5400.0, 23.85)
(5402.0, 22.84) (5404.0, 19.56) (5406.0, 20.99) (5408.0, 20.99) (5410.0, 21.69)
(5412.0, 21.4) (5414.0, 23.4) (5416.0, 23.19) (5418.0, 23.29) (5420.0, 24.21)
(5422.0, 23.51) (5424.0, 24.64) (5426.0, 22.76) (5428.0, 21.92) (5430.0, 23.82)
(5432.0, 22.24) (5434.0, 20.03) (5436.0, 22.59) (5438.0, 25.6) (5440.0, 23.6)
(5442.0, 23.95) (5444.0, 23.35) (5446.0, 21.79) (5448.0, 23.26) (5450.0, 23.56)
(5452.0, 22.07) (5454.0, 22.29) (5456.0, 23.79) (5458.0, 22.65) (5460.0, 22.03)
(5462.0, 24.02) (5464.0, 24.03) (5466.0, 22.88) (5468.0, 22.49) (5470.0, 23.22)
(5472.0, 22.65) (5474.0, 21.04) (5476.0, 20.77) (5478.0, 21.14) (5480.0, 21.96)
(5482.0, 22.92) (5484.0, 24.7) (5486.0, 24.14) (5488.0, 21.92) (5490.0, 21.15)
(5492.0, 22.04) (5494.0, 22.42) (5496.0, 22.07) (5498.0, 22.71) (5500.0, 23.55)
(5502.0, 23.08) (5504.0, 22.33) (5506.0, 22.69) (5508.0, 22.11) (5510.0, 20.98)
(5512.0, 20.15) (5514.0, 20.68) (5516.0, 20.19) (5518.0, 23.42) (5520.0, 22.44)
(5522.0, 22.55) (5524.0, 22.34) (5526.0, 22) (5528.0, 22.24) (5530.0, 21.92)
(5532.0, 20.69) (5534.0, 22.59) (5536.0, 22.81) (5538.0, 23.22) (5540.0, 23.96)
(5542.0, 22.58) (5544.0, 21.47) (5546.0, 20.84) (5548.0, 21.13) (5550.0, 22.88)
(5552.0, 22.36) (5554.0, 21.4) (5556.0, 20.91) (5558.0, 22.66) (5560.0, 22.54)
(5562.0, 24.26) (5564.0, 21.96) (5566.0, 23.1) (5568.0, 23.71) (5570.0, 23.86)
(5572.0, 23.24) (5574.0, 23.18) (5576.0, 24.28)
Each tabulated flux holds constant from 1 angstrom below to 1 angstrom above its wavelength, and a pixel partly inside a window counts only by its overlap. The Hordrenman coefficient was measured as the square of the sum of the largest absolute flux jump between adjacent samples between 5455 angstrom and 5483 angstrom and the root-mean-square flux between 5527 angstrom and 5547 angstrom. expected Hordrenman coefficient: 588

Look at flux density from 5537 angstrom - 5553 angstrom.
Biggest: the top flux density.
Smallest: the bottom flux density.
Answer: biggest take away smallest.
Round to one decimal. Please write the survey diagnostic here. 3.1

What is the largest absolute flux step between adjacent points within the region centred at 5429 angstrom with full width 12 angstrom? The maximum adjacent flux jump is 2.2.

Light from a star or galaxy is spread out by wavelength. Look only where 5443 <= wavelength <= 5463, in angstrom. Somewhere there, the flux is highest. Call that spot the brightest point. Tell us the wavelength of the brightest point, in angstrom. 5462.0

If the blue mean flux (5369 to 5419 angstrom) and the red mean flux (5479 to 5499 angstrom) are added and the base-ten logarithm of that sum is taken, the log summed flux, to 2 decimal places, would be 1.65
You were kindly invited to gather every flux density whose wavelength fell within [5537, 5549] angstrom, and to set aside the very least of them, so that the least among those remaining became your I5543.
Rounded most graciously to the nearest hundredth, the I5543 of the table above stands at 21.13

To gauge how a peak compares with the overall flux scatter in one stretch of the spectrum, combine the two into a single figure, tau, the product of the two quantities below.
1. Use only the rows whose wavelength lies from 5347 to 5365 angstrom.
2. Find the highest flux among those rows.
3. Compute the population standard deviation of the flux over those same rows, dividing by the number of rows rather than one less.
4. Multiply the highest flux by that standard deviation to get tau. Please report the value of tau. 24.3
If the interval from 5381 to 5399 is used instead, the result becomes 17.3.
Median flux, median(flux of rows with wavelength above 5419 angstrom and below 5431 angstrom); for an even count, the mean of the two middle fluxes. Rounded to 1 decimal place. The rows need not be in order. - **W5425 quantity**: 23.7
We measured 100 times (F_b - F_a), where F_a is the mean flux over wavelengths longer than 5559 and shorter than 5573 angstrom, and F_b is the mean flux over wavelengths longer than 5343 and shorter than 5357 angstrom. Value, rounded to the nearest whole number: 13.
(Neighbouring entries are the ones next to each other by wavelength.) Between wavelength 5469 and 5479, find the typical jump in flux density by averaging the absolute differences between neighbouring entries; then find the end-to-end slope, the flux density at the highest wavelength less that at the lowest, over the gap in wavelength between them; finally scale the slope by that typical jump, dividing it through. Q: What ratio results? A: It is -0.37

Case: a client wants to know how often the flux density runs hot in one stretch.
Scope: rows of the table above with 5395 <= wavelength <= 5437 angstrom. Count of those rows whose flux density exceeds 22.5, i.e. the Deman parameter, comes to 12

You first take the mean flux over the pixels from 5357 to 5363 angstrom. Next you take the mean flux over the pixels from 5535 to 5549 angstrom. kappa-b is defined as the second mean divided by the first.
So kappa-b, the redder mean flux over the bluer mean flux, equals 0.926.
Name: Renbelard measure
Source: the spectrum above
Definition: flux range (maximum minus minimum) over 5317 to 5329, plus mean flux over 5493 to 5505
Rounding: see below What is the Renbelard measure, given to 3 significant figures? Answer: 24.8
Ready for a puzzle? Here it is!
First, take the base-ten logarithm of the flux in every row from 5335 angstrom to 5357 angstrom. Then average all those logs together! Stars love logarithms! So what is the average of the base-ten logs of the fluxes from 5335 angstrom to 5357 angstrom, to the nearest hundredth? 1.36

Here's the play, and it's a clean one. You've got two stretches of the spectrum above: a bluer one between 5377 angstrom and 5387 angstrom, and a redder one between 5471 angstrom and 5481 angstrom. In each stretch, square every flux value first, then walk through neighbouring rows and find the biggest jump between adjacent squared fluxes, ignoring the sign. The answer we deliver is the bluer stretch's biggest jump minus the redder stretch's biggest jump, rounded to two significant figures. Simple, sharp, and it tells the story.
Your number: -19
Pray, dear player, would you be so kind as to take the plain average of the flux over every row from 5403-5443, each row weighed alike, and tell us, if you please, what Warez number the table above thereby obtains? 22.7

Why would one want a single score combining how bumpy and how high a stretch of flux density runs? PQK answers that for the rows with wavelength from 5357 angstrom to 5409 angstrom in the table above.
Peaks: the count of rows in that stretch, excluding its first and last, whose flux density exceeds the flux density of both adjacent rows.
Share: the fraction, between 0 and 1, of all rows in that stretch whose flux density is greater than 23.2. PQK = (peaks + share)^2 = 40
